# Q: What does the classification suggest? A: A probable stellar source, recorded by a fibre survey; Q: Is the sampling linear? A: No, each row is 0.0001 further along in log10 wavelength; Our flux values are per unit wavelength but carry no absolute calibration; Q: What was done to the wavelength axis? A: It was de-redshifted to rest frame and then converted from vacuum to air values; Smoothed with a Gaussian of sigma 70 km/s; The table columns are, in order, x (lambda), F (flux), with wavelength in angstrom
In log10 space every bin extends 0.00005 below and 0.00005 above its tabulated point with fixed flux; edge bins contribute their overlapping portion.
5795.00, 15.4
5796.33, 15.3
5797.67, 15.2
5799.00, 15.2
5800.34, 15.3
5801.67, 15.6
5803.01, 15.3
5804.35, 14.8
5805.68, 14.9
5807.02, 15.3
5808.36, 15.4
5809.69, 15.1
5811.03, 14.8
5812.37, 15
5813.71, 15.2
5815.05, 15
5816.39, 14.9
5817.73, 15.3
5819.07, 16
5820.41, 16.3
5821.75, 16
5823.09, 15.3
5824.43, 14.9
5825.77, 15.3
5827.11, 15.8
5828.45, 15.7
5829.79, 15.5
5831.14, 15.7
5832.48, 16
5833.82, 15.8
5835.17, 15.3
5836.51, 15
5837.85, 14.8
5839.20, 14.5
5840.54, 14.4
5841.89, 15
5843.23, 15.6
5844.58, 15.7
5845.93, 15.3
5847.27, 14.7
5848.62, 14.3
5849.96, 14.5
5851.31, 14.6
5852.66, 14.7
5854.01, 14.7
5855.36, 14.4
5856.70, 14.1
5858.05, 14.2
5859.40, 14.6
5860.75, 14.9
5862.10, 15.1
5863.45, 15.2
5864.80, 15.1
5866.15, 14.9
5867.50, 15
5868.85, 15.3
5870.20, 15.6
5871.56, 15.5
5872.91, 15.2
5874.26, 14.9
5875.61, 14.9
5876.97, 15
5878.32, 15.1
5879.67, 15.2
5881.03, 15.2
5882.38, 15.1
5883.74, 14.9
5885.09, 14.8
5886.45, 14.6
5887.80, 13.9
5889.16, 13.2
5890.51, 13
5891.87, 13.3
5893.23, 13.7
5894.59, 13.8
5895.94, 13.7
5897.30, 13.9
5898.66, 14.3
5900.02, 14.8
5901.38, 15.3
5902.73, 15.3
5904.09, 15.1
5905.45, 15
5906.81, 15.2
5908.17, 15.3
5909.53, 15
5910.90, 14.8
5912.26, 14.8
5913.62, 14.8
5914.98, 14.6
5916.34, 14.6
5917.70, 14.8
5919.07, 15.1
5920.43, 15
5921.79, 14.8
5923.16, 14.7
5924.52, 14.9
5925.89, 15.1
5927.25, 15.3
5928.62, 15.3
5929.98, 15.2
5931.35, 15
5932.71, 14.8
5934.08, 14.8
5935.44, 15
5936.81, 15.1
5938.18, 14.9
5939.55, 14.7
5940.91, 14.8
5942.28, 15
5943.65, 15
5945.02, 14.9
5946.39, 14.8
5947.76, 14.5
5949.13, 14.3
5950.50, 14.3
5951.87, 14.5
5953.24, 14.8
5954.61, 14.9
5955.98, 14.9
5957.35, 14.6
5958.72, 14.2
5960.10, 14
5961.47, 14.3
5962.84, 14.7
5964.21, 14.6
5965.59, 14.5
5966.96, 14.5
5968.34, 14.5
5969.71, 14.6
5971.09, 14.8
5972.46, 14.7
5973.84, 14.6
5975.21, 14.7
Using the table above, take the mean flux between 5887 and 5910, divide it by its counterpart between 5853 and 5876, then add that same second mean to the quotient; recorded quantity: 15.88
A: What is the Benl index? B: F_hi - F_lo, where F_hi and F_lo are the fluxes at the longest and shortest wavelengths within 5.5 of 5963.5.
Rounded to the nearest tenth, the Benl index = 0.3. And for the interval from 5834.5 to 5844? 0.3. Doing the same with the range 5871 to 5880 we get -0.3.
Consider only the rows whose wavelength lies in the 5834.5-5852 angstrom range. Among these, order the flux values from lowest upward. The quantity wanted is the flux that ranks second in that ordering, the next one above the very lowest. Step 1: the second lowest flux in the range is 14.4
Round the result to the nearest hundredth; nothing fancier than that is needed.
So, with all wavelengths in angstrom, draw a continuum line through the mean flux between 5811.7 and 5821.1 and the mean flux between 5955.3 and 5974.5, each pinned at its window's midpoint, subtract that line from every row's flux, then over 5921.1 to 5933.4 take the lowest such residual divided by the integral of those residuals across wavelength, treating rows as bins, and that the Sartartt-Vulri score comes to -0.02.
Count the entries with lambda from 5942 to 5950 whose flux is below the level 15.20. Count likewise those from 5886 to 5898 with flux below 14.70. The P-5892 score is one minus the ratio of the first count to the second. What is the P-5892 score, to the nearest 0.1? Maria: 0.3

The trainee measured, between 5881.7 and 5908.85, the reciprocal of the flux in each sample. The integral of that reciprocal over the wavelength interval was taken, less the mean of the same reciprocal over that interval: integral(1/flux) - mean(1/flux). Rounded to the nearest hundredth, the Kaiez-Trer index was 1.82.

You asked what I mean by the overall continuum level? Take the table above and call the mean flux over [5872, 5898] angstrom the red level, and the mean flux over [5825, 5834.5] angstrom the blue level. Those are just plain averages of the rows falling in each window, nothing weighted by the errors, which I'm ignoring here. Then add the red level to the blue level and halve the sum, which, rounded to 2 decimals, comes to 15.04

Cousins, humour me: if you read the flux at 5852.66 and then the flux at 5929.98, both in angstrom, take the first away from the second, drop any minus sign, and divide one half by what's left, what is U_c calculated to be 1.0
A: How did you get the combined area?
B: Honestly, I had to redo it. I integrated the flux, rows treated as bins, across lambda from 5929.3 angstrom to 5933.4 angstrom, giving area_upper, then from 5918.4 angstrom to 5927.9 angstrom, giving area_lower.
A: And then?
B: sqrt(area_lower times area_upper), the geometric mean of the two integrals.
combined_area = 94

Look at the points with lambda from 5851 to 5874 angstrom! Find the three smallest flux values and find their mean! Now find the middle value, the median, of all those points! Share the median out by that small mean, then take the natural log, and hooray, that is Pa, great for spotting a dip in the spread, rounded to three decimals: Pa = 0.046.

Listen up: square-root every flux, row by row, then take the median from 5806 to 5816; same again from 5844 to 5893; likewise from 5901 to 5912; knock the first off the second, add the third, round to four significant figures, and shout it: 3.866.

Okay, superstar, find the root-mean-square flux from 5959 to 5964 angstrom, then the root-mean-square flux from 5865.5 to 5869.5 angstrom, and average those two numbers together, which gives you 14.7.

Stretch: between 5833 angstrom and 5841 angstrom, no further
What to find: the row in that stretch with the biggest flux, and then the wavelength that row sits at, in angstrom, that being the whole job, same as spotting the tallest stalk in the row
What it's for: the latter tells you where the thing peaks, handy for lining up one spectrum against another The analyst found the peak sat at 5833.82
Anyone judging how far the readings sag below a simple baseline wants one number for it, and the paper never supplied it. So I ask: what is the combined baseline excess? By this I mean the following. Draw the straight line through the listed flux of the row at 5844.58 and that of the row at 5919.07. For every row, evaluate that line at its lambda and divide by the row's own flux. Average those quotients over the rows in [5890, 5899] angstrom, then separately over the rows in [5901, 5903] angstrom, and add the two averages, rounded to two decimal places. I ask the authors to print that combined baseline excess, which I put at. 2.12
